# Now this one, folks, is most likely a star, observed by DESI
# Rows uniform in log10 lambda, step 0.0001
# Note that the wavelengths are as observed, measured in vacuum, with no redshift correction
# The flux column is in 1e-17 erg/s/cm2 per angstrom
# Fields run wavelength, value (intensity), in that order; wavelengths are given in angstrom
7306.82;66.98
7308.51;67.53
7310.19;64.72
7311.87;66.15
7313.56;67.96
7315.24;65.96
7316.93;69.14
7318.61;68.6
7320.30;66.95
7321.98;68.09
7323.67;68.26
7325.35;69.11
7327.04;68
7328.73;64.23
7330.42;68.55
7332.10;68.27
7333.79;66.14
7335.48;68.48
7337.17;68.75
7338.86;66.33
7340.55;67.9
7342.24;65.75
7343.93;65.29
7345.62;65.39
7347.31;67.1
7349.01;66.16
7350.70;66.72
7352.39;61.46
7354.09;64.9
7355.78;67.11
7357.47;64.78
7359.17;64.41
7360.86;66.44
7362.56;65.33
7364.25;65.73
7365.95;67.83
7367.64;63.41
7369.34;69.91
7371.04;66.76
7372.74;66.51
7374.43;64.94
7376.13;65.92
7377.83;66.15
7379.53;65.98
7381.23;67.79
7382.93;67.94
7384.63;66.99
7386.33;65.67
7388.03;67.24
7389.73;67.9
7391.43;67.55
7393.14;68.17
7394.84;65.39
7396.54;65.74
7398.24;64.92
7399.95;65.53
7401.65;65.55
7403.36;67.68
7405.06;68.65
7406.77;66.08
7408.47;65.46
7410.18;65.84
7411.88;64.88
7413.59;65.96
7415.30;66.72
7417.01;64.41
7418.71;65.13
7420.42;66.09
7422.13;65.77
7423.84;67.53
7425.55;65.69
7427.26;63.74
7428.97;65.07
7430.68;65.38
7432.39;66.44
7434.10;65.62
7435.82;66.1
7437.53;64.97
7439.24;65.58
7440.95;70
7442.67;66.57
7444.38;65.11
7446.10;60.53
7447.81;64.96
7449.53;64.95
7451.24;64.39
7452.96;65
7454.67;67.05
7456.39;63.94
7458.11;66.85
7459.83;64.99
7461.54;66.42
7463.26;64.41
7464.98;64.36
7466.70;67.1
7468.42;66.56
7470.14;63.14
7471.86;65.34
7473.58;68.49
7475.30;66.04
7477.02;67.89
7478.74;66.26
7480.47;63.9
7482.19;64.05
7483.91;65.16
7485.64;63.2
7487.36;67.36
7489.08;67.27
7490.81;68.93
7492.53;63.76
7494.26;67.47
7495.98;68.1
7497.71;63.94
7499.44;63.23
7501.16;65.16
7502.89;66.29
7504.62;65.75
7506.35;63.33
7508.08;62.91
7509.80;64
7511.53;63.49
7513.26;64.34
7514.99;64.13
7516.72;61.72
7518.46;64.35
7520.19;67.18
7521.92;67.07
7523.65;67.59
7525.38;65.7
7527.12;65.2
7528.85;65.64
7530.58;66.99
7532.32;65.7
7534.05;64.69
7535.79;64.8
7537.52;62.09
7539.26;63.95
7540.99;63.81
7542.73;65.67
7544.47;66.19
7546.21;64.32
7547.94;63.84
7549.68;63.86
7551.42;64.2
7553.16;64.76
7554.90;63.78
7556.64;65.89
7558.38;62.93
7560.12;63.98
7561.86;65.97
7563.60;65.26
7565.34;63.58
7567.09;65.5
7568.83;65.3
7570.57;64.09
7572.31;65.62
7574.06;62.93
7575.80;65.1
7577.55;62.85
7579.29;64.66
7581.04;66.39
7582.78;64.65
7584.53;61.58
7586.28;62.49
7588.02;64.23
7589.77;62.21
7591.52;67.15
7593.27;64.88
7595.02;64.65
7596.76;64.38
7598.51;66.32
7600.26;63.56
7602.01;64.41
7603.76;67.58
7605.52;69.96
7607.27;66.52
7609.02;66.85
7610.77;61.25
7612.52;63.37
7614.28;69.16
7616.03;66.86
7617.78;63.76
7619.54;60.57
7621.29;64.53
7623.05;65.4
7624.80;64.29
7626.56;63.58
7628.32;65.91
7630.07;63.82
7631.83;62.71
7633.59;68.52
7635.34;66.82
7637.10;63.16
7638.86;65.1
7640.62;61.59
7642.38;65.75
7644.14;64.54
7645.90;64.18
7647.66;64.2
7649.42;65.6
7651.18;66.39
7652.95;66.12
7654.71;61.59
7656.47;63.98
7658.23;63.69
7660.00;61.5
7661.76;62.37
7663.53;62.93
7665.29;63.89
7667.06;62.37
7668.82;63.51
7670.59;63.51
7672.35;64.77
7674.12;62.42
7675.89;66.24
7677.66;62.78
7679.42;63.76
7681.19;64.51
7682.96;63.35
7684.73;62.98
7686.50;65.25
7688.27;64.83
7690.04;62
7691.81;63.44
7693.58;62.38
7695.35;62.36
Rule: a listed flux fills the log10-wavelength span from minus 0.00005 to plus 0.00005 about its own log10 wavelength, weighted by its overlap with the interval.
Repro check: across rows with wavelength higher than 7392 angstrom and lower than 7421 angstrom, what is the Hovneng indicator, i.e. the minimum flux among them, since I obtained 64.41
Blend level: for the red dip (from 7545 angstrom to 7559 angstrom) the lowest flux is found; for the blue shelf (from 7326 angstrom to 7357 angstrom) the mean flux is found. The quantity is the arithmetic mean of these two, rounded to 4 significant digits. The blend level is 64.70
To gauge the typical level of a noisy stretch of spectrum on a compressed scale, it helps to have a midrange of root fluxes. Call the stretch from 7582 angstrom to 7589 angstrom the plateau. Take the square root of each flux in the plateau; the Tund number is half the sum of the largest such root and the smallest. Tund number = 7.94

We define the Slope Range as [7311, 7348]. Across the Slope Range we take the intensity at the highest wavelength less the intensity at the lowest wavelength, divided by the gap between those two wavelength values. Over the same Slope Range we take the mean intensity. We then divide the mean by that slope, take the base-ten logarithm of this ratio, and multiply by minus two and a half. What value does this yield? -8.5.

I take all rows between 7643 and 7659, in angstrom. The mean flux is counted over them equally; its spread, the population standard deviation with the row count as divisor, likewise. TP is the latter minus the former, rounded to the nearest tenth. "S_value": -63.1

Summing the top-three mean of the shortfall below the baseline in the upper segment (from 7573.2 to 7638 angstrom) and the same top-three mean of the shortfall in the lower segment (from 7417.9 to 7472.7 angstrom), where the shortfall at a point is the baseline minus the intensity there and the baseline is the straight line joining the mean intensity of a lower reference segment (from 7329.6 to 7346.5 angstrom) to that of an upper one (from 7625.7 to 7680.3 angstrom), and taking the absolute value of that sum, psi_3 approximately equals 7.0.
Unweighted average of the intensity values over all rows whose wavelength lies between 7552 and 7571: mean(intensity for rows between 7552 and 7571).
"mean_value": 64.6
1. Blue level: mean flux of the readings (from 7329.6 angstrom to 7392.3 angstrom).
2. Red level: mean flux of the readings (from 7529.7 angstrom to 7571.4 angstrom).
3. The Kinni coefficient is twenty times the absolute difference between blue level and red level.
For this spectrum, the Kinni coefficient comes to 37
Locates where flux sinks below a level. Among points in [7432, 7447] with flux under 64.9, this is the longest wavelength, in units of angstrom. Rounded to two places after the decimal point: 7446.10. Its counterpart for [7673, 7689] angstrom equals 7688.27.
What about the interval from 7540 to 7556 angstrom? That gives 7554.90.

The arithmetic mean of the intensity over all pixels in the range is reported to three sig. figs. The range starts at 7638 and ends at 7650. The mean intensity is 64.4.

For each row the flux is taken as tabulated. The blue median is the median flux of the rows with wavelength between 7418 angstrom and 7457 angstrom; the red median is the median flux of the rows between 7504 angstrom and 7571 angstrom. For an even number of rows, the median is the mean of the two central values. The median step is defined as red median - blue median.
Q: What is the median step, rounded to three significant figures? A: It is -1.03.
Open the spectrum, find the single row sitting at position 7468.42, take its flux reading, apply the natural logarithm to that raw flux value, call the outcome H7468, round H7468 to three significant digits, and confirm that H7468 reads 4.20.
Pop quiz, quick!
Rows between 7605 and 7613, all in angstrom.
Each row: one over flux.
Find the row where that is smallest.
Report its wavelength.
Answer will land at 7605.52 angstrom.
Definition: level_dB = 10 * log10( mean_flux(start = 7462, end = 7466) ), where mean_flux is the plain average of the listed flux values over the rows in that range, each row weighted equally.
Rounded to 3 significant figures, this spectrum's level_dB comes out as 18.1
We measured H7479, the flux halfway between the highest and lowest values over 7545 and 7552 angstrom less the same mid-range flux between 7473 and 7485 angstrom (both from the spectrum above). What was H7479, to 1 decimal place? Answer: -2.1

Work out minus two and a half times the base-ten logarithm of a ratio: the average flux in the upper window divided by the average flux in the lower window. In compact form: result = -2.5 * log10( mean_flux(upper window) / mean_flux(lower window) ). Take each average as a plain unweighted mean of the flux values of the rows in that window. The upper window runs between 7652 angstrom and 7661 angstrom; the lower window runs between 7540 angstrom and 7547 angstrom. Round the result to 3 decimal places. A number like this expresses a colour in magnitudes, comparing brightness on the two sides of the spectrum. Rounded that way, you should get 0.027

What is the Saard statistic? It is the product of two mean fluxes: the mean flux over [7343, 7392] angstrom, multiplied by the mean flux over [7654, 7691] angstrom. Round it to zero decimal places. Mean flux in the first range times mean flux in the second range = 4199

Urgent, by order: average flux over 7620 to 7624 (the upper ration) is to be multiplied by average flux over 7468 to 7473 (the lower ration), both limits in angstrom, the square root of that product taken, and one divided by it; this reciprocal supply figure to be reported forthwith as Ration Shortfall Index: 0.0154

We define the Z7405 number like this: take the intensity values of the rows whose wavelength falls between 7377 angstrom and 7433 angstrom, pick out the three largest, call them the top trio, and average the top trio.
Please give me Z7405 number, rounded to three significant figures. 68.3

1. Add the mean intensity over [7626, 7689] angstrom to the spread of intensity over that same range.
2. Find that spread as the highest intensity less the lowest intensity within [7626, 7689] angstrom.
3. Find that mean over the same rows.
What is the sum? 71.1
